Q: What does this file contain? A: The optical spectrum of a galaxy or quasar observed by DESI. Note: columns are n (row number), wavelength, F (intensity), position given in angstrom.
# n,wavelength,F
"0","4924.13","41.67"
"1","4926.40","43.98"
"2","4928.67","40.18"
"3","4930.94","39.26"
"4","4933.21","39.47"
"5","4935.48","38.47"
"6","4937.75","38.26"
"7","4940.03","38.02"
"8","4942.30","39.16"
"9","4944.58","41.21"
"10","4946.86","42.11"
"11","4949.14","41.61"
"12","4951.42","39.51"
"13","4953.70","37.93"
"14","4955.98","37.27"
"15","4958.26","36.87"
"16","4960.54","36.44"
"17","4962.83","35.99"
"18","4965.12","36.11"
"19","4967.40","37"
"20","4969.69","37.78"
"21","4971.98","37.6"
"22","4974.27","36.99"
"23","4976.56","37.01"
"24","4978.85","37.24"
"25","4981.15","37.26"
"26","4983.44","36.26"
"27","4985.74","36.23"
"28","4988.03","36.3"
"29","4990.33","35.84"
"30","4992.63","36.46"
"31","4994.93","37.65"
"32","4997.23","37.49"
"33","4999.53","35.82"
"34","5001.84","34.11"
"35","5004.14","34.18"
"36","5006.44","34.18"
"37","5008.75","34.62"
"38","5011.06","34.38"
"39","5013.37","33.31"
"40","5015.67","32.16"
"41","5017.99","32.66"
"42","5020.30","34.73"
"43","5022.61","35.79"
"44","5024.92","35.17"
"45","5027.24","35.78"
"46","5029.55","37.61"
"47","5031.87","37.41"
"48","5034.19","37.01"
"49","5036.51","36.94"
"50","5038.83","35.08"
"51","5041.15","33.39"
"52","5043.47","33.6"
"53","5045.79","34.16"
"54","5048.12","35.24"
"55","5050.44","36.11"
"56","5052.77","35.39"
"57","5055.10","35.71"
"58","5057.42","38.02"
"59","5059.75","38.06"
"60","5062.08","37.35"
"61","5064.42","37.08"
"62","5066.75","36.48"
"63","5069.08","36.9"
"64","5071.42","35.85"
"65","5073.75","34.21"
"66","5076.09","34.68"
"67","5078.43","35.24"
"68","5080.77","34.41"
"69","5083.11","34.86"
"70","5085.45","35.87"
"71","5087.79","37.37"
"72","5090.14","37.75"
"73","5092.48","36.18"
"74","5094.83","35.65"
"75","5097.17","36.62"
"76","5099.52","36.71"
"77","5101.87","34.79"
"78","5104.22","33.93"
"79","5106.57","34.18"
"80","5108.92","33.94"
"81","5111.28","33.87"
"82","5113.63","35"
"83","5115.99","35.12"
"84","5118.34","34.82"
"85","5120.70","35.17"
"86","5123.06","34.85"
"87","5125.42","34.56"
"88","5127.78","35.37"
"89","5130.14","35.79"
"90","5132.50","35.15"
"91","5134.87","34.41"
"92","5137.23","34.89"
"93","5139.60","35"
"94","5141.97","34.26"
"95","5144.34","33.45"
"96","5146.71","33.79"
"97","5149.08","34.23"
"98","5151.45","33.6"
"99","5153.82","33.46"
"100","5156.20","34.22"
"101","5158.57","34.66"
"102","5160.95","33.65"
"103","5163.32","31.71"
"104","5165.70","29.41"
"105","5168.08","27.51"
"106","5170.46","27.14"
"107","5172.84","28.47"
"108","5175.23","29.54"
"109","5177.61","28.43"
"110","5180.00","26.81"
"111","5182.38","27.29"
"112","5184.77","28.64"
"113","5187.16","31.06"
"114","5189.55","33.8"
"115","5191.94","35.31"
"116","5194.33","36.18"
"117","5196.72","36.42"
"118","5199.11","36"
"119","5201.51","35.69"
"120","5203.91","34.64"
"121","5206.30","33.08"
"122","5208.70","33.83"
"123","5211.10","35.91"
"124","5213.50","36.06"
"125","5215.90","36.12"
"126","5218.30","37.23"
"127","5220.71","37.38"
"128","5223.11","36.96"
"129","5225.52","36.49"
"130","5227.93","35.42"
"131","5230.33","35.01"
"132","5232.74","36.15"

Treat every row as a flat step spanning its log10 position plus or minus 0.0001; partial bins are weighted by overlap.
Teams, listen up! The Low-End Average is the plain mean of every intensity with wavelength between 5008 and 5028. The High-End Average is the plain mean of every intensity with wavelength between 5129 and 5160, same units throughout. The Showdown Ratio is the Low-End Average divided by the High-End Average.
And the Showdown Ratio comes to 1.00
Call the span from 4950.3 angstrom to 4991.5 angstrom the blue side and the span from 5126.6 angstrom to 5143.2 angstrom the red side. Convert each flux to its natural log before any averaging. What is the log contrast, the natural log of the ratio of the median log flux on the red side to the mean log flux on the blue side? -0.015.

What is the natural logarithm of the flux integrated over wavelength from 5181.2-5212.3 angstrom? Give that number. 6.95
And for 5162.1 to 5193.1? 6.82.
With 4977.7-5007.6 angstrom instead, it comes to 6.98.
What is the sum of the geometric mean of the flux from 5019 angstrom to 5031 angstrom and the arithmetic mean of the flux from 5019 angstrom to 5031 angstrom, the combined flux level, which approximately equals 71.6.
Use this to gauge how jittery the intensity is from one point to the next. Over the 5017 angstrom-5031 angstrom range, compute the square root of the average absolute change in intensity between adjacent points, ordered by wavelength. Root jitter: 1.1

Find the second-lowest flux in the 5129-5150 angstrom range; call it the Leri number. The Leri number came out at 33.79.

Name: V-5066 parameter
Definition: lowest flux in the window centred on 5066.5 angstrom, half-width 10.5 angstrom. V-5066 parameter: 34.21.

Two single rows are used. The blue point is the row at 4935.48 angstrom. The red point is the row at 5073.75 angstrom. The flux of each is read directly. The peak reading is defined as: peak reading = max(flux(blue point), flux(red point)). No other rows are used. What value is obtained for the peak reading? 38.5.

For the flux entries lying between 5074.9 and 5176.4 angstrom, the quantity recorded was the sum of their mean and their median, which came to 69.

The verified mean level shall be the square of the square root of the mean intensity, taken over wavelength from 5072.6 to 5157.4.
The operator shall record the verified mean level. 34.9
